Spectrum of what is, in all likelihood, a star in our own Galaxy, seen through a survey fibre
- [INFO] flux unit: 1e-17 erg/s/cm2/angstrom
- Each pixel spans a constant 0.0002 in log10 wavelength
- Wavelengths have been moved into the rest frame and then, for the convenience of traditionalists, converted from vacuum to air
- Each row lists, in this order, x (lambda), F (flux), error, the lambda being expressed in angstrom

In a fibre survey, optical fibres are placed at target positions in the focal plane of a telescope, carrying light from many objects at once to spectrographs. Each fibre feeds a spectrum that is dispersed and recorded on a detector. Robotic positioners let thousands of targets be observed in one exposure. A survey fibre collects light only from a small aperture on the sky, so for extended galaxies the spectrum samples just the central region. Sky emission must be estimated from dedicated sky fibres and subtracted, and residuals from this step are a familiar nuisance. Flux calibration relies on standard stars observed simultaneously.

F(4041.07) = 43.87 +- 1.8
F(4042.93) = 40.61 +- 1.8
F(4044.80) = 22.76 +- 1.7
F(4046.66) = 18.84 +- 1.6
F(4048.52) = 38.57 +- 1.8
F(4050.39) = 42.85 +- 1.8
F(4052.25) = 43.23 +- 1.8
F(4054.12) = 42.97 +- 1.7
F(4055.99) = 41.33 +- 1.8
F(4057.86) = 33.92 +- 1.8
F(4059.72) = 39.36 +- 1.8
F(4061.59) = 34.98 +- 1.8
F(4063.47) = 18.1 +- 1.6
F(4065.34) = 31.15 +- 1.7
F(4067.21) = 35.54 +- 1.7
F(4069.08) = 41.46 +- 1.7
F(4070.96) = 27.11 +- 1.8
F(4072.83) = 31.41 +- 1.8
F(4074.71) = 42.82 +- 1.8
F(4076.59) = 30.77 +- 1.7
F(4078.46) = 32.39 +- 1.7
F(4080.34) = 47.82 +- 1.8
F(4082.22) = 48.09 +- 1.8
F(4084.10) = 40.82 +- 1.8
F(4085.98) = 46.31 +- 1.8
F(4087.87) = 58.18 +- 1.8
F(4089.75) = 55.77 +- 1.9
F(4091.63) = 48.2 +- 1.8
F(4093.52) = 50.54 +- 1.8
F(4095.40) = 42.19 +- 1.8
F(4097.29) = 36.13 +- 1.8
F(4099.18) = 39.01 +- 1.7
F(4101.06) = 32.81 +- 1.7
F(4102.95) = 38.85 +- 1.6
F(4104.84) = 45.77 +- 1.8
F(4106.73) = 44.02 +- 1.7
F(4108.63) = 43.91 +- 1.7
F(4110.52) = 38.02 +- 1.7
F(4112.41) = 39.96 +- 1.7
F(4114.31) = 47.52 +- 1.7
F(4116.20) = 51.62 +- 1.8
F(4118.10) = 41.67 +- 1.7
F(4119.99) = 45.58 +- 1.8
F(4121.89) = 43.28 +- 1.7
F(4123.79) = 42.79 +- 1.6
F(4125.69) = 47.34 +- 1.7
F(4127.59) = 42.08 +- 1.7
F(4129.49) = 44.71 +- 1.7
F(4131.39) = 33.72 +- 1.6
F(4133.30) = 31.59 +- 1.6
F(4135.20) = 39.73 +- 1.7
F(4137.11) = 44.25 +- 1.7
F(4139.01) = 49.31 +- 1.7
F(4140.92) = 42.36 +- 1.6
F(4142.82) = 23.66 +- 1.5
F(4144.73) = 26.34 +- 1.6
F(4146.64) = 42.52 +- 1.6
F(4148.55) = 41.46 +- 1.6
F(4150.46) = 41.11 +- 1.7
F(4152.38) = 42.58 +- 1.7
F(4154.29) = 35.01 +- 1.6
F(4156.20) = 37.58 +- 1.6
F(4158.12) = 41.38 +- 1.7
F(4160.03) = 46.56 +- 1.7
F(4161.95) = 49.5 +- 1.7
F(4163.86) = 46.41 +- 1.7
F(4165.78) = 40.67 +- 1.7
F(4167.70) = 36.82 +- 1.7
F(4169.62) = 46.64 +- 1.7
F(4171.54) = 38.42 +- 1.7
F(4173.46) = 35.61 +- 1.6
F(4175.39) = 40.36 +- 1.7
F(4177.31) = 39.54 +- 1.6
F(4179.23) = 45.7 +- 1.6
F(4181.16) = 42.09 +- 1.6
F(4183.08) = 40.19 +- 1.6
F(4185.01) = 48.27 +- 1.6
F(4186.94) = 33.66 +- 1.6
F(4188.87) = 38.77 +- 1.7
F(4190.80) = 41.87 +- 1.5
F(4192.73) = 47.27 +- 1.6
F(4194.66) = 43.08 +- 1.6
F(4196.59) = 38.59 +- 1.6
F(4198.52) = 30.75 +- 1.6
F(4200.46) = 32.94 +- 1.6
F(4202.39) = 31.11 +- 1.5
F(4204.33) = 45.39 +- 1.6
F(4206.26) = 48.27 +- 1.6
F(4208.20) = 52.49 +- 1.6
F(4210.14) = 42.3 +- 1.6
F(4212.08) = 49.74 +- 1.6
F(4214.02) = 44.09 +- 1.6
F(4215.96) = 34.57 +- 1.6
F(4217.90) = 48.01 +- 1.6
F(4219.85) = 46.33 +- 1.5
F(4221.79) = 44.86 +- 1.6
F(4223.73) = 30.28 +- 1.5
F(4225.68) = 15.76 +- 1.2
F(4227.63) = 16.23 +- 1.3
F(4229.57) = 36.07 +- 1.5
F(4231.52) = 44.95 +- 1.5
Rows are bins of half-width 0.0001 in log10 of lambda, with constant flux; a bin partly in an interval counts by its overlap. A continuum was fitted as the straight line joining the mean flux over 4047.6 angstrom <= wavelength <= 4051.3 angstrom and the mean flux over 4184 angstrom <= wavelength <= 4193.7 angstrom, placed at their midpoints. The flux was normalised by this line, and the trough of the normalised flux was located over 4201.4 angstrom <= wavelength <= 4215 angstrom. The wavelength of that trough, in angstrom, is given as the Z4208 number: 4202.39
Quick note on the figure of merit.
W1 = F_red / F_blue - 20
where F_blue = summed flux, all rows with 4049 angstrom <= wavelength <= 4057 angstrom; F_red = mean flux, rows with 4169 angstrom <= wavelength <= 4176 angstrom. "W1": -19.8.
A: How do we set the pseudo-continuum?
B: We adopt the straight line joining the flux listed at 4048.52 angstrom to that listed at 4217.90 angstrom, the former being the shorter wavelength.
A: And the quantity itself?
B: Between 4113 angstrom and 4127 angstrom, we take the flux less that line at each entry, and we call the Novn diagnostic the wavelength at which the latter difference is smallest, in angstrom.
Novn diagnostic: 4118.10 angstrom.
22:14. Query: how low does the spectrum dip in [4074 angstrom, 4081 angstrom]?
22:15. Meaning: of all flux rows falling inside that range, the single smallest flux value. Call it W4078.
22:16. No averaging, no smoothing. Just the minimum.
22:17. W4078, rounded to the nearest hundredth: 30.77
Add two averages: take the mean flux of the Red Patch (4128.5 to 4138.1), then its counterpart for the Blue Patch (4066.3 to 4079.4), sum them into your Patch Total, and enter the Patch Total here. 73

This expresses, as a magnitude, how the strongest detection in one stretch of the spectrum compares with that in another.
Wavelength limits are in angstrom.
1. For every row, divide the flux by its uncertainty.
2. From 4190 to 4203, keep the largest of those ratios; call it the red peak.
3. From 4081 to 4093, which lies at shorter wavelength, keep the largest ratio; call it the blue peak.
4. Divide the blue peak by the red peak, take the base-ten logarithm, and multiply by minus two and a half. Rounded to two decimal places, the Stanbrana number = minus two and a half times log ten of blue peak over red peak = -0.10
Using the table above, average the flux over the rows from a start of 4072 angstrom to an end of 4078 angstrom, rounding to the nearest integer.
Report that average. 35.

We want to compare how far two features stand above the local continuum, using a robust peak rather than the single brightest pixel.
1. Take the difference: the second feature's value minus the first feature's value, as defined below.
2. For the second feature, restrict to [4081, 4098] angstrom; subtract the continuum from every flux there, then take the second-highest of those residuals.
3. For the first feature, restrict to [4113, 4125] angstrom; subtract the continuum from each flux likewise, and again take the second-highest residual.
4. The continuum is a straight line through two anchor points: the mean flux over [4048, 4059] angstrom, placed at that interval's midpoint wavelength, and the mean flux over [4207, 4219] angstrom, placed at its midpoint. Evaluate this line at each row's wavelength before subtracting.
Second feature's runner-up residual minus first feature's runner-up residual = 9.0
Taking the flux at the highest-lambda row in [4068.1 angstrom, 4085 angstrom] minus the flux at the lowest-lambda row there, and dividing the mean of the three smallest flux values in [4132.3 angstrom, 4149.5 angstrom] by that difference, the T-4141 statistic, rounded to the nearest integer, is -42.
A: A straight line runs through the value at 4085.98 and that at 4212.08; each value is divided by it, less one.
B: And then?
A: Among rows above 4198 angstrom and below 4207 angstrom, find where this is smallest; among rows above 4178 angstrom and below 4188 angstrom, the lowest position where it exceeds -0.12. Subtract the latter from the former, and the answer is 19.3 angstrom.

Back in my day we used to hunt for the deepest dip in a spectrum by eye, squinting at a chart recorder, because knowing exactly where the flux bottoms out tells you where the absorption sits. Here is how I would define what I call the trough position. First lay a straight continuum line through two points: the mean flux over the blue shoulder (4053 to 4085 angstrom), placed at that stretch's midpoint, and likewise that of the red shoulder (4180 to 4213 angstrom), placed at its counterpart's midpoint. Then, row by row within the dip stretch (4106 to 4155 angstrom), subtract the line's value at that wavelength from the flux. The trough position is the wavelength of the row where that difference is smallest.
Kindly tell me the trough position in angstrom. 4142.82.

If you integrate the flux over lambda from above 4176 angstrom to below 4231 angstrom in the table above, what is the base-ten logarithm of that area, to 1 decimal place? 3.3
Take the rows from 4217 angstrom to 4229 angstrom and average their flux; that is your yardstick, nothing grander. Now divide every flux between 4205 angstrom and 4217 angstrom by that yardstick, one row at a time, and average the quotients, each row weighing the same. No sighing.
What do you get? 1.35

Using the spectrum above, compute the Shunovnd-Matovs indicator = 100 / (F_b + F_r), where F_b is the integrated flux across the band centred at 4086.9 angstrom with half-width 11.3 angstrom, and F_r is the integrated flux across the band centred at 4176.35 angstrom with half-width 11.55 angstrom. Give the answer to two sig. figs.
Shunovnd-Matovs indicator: 0.051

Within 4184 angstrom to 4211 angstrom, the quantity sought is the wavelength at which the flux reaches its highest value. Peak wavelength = 4208.20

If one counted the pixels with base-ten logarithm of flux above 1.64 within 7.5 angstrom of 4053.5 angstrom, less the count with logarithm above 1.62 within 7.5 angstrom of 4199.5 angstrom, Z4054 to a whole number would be -4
